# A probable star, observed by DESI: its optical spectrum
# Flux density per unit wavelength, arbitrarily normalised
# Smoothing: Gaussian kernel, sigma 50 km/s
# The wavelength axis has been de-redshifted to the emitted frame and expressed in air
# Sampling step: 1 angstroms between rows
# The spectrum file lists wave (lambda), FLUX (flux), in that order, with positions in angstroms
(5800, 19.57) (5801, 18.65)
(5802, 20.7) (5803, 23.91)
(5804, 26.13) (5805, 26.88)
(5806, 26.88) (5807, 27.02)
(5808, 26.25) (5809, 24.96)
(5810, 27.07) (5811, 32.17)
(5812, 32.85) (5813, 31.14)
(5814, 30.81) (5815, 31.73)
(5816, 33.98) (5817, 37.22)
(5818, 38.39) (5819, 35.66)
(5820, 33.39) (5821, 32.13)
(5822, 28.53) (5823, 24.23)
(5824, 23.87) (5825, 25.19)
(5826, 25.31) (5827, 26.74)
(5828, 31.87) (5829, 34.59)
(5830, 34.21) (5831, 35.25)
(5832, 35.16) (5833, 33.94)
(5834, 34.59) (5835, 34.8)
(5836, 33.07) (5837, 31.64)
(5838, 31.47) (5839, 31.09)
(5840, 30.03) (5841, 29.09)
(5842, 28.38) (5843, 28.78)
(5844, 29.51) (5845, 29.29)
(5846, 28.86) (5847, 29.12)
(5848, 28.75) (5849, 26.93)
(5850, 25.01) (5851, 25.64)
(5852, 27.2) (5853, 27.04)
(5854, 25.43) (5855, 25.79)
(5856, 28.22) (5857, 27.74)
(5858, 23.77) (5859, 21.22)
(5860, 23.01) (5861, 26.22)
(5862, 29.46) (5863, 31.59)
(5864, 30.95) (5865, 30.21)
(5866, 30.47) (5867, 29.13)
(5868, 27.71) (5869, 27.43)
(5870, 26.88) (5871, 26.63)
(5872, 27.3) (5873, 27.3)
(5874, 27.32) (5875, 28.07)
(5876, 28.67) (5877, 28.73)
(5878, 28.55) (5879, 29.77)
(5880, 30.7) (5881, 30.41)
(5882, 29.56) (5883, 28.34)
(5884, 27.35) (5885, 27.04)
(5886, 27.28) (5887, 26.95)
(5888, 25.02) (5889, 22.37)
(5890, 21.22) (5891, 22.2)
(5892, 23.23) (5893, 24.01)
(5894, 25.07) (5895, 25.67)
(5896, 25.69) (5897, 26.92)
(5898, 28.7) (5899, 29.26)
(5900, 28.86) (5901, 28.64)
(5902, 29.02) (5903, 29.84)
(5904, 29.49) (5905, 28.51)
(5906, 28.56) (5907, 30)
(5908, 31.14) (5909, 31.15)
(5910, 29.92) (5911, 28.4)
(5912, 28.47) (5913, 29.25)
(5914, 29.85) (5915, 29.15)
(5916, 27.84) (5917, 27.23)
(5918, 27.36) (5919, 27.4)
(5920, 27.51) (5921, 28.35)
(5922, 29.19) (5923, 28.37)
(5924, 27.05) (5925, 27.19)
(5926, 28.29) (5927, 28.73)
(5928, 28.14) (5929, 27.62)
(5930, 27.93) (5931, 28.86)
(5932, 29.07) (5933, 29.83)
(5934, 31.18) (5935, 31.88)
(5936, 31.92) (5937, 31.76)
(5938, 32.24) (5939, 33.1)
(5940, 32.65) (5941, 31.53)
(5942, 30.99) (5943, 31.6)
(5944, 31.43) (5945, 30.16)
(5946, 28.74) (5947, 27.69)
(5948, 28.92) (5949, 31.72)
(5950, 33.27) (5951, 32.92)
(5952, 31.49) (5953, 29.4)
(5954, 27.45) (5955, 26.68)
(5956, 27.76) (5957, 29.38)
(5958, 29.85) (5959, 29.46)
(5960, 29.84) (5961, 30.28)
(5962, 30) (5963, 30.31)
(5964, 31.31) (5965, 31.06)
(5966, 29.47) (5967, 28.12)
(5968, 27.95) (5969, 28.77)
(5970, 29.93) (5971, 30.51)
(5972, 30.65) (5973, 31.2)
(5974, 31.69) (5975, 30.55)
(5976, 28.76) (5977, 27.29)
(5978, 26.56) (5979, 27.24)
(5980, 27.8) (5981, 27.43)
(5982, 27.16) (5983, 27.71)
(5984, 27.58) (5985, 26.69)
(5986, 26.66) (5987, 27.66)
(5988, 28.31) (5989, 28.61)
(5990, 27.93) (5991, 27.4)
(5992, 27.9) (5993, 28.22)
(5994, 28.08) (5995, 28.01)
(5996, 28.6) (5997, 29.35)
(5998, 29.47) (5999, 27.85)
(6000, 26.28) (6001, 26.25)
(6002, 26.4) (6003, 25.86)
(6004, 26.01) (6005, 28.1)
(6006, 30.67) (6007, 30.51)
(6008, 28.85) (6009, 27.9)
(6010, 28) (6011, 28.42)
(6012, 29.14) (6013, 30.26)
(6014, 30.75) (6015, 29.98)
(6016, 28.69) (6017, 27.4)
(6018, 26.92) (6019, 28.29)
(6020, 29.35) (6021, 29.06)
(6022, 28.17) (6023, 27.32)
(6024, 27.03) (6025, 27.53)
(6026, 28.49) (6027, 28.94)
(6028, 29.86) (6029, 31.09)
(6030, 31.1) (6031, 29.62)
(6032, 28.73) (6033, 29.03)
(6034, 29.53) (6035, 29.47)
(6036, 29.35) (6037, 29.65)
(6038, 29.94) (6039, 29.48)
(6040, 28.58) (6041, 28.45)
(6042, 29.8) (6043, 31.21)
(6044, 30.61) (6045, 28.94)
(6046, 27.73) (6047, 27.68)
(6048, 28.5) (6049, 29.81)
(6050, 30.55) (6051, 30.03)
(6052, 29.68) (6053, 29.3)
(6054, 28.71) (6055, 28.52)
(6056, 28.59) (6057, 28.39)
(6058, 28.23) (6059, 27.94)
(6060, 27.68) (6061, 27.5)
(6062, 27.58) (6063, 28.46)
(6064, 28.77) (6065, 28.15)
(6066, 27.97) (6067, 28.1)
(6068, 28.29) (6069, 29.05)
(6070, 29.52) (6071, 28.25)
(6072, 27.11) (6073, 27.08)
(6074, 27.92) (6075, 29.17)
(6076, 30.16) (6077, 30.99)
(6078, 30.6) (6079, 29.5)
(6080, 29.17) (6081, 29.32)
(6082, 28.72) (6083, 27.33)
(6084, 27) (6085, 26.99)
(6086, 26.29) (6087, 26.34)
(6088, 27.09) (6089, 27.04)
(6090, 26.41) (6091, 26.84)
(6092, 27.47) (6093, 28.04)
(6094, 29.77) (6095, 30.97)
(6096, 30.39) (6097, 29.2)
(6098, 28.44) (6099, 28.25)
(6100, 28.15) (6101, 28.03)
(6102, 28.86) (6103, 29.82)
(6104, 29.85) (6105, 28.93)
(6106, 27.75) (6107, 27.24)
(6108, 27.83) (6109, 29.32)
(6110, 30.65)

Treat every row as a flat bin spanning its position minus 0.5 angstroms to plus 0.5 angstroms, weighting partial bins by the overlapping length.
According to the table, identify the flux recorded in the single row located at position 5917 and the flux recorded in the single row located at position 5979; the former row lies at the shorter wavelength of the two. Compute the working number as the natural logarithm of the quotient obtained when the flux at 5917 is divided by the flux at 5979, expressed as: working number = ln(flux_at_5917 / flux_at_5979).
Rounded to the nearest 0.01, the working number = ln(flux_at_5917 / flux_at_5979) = 0.00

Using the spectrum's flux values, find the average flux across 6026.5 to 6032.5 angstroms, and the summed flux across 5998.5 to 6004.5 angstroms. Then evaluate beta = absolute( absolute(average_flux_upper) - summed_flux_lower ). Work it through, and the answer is 129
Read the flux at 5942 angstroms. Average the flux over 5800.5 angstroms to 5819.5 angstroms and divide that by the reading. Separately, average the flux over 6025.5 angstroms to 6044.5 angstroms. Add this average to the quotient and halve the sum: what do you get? 15.3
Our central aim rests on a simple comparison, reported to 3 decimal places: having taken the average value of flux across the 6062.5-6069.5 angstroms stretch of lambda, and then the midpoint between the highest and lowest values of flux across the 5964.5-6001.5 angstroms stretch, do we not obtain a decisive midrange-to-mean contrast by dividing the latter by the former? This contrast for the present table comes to 1.020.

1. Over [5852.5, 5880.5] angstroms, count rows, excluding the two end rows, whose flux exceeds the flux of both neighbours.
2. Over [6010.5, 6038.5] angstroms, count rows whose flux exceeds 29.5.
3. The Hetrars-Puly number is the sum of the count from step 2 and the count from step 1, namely 14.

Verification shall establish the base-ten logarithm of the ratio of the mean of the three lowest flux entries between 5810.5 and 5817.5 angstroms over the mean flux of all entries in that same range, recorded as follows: -0.022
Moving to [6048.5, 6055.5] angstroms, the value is -0.010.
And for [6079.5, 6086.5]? -0.017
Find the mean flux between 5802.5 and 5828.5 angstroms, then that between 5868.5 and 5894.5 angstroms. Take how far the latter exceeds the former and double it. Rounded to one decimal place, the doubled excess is -5.1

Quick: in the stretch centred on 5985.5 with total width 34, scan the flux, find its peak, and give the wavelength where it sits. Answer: 5974 angstroms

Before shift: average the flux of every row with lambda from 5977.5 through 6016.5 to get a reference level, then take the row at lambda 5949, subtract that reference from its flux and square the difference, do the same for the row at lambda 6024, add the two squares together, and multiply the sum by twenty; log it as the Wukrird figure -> 289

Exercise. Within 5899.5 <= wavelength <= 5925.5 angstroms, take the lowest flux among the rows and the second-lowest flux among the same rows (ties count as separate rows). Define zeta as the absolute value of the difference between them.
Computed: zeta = 0.1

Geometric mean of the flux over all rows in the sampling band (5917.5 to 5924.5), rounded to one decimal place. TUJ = 27.9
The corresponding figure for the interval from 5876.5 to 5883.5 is 29.4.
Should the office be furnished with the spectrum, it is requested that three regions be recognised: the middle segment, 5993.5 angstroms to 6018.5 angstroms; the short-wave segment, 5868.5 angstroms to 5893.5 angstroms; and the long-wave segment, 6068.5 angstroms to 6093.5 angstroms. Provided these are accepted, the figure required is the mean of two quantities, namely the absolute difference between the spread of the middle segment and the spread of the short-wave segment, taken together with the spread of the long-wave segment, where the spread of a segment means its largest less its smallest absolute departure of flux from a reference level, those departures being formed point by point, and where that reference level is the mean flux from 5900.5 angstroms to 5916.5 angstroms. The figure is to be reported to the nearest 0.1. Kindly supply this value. 3.7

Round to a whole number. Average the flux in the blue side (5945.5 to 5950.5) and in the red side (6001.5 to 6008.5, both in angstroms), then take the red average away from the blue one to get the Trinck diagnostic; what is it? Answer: 2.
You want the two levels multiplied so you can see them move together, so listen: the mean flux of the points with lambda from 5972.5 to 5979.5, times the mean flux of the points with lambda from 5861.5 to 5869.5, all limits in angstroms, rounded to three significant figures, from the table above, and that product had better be 860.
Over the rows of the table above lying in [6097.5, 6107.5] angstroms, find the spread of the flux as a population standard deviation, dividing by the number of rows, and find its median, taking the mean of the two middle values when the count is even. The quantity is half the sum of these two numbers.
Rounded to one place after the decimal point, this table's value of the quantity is 14.6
